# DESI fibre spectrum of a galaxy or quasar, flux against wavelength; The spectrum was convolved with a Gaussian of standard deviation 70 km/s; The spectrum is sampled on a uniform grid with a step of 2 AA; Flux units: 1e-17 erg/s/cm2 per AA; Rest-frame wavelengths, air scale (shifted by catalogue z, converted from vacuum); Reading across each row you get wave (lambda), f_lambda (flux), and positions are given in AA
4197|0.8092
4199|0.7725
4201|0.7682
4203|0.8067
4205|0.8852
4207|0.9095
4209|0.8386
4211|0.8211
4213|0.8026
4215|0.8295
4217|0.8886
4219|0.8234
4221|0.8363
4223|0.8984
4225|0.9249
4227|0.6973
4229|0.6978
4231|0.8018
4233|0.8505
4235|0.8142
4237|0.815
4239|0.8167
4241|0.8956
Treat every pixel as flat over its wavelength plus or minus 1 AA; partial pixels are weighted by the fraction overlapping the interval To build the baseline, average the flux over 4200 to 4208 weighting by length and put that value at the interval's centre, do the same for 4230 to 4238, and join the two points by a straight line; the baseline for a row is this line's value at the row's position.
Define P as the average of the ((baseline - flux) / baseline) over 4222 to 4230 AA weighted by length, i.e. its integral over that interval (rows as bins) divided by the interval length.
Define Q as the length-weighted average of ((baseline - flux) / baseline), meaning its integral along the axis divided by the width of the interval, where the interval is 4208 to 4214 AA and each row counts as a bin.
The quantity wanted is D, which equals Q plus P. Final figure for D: 0.046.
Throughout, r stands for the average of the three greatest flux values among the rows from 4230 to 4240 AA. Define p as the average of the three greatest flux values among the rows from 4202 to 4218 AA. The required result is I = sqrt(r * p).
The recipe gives 0.86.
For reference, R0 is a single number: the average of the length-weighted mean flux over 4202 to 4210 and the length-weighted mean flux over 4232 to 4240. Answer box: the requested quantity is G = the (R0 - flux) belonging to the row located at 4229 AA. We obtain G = 0.14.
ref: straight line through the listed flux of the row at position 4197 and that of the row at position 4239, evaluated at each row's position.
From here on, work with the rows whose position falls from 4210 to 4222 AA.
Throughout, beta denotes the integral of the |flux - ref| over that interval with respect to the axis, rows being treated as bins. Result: 0.29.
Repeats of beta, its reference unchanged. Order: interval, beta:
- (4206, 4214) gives 0.29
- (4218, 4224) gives 0.24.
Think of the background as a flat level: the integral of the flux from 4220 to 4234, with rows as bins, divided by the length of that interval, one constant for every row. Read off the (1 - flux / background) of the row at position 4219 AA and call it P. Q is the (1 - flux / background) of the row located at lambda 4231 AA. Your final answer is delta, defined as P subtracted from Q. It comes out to 0.03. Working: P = -0.010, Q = 0.02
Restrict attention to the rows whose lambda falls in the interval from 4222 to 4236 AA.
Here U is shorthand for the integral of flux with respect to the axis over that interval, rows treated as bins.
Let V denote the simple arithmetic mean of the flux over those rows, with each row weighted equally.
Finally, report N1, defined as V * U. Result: 9.2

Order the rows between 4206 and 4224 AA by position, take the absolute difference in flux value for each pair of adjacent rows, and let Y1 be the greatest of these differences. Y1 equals 0.071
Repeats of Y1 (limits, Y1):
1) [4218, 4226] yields 0.062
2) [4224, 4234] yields 0.228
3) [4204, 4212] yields 0.071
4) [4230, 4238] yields 0.049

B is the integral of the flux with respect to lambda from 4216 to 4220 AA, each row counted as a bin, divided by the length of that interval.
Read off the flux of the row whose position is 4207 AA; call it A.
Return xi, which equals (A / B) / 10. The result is 0.106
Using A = 0.9095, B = 0.86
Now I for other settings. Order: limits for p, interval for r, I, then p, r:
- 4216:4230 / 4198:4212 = 0.89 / 0.904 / 0.878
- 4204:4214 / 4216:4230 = 0.89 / 0.878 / 0.904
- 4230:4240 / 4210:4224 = 0.85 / 0.827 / 0.874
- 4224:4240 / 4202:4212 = 0.87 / 0.864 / 0.878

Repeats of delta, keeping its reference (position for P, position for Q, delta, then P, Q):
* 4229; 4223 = -0.25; 0.144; -0.10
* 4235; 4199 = 0.05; 0.001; 0.05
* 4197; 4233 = -0.05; 0.007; -0.04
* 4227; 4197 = -0.14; 0.145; 0.01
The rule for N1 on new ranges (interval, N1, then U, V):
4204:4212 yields 6.0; 7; 0.864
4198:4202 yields 2.4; 3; 0.770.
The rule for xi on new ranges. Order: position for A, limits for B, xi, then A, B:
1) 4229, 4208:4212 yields 0.084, 0.6978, 0.83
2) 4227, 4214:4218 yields 0.081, 0.6973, 0.86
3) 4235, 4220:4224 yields 0.094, 0.8142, 0.87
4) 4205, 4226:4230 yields 0.127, 0.8852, 0.70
